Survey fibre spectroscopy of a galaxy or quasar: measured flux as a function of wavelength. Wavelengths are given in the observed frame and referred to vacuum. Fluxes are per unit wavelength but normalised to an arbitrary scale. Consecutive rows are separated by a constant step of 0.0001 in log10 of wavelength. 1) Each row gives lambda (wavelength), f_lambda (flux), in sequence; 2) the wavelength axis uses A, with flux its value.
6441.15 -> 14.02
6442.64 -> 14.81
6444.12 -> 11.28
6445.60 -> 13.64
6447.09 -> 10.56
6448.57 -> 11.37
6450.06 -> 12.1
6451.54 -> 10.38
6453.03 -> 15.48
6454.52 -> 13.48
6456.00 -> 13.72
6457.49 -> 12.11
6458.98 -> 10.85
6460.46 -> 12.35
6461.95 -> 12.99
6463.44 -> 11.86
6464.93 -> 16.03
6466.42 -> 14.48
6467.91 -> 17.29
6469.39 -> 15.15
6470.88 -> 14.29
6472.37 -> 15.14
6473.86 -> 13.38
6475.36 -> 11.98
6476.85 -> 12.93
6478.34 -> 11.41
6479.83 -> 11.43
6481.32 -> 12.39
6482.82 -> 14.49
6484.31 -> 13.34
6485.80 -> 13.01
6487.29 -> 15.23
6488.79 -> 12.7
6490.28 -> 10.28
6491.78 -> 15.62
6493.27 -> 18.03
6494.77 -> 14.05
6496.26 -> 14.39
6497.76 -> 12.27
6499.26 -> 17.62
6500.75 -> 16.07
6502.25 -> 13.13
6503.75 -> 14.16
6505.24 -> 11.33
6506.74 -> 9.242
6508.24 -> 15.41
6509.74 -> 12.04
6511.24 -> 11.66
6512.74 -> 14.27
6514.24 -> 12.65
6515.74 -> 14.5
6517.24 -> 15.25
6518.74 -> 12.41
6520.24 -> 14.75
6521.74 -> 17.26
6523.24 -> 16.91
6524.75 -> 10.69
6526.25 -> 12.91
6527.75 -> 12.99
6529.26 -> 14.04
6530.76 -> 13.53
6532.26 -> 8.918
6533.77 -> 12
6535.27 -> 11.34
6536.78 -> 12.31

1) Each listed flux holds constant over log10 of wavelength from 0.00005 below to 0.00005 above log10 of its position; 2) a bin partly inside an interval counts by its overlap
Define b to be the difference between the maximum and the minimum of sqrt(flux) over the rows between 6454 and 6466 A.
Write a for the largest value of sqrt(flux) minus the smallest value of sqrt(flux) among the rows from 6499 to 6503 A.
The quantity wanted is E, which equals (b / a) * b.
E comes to 0.9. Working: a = 0.57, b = 0.71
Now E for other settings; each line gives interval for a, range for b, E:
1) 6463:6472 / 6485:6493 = 0.8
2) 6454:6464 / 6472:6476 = 0.5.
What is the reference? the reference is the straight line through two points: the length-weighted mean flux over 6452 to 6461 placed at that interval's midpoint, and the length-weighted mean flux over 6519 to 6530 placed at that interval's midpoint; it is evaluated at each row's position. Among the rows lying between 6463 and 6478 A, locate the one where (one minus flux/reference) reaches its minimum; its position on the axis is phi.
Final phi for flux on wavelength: 6467.91 A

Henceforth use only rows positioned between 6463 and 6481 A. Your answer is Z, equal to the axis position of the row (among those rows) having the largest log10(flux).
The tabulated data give 6467.91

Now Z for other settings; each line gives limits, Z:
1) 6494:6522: 6499.26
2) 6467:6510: 6493.27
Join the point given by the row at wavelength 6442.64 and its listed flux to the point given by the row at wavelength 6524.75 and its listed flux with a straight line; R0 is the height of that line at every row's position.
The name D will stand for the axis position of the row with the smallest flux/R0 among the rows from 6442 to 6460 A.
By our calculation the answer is 6451.54 A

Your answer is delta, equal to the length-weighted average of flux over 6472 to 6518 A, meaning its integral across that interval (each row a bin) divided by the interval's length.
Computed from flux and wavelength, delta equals 13.5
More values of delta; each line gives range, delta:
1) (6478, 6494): 13.5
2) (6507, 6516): 13.1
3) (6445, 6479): 13.2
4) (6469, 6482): 13.1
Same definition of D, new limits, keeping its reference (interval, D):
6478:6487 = 6478.34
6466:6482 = 6478.34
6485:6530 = 6506.74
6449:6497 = 6451.54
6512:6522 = 6514.24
